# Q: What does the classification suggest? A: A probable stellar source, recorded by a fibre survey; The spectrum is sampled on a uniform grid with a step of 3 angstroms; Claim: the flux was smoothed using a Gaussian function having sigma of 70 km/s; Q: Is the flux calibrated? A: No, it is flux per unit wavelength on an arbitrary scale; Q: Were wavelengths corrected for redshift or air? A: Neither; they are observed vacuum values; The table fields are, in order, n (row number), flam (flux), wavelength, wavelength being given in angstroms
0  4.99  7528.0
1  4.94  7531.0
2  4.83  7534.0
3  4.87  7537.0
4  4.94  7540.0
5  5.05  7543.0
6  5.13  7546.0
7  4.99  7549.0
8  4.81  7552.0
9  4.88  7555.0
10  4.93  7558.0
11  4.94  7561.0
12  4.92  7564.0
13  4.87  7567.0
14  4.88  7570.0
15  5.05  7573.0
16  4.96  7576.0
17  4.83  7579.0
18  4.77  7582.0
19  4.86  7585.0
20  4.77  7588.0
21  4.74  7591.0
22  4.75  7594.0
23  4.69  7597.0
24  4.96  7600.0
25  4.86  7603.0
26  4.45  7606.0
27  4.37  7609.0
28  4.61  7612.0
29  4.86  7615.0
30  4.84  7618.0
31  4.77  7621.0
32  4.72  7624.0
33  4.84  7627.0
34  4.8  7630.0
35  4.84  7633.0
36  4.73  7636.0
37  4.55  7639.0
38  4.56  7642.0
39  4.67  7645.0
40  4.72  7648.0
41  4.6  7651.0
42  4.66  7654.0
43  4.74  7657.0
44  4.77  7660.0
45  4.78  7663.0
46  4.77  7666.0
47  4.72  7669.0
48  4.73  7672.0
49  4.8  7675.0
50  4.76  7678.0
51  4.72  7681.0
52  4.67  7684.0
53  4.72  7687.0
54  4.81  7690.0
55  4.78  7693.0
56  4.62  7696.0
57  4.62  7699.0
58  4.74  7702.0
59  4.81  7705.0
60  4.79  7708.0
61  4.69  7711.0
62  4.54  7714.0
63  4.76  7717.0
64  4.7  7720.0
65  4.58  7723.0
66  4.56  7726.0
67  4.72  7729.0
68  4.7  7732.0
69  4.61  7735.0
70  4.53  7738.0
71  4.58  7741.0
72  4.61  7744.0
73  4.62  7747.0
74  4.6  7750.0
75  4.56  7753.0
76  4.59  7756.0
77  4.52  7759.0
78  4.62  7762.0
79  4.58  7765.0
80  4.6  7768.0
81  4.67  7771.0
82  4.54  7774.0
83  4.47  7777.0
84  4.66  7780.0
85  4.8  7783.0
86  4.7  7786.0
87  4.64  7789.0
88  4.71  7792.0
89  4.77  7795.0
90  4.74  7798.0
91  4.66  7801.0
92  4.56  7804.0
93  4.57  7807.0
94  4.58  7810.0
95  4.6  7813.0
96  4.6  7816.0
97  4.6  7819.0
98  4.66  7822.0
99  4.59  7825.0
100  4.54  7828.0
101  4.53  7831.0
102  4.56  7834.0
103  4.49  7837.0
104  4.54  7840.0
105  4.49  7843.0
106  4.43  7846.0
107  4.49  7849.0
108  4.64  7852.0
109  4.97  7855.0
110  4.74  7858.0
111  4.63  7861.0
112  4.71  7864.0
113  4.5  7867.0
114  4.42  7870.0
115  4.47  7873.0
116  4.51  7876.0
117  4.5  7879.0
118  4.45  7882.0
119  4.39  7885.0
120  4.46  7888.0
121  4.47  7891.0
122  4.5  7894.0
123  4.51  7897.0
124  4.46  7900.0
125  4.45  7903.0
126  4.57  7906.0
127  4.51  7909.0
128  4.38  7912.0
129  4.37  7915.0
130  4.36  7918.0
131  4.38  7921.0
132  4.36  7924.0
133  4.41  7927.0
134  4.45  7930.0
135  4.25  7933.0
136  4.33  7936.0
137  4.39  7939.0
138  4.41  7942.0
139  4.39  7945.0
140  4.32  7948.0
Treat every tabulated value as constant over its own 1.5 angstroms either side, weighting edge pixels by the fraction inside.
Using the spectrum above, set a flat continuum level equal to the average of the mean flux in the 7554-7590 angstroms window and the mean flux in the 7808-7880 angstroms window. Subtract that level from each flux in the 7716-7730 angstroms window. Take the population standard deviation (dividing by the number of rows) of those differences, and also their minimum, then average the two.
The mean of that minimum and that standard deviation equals -0.046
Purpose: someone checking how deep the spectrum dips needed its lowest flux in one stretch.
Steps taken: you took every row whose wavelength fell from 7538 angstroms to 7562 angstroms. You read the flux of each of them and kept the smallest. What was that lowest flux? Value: 4.81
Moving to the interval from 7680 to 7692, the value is 4.67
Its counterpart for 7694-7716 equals 4.54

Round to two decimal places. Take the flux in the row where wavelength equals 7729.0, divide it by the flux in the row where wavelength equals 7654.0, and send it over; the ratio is 1.01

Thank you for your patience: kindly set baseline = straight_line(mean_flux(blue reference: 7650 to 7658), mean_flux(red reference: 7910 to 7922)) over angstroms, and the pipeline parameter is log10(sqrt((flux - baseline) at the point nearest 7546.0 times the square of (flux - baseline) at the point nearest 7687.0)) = -1.28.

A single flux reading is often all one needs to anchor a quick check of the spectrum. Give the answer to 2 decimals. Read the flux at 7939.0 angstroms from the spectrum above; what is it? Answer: 4.39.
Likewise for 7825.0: 4.59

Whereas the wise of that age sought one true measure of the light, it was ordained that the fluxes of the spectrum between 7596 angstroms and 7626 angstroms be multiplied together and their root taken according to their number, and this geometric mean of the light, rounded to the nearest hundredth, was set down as 4.71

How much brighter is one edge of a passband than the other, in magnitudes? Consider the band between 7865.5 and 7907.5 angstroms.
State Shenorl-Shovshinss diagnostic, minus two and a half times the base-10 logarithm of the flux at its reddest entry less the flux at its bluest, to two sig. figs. 2.9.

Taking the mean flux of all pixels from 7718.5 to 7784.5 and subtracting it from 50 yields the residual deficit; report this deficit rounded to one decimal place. 45.4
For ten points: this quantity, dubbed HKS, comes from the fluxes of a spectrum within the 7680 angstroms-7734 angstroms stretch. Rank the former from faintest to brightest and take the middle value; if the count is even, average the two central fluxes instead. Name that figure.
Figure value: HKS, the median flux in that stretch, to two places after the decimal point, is 4.71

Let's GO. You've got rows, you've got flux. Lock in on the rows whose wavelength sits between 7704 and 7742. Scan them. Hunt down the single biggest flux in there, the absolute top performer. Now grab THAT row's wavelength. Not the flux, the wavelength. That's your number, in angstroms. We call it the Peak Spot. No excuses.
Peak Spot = 7705.0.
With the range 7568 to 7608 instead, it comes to 7573.0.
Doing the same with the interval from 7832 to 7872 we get 7855.0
